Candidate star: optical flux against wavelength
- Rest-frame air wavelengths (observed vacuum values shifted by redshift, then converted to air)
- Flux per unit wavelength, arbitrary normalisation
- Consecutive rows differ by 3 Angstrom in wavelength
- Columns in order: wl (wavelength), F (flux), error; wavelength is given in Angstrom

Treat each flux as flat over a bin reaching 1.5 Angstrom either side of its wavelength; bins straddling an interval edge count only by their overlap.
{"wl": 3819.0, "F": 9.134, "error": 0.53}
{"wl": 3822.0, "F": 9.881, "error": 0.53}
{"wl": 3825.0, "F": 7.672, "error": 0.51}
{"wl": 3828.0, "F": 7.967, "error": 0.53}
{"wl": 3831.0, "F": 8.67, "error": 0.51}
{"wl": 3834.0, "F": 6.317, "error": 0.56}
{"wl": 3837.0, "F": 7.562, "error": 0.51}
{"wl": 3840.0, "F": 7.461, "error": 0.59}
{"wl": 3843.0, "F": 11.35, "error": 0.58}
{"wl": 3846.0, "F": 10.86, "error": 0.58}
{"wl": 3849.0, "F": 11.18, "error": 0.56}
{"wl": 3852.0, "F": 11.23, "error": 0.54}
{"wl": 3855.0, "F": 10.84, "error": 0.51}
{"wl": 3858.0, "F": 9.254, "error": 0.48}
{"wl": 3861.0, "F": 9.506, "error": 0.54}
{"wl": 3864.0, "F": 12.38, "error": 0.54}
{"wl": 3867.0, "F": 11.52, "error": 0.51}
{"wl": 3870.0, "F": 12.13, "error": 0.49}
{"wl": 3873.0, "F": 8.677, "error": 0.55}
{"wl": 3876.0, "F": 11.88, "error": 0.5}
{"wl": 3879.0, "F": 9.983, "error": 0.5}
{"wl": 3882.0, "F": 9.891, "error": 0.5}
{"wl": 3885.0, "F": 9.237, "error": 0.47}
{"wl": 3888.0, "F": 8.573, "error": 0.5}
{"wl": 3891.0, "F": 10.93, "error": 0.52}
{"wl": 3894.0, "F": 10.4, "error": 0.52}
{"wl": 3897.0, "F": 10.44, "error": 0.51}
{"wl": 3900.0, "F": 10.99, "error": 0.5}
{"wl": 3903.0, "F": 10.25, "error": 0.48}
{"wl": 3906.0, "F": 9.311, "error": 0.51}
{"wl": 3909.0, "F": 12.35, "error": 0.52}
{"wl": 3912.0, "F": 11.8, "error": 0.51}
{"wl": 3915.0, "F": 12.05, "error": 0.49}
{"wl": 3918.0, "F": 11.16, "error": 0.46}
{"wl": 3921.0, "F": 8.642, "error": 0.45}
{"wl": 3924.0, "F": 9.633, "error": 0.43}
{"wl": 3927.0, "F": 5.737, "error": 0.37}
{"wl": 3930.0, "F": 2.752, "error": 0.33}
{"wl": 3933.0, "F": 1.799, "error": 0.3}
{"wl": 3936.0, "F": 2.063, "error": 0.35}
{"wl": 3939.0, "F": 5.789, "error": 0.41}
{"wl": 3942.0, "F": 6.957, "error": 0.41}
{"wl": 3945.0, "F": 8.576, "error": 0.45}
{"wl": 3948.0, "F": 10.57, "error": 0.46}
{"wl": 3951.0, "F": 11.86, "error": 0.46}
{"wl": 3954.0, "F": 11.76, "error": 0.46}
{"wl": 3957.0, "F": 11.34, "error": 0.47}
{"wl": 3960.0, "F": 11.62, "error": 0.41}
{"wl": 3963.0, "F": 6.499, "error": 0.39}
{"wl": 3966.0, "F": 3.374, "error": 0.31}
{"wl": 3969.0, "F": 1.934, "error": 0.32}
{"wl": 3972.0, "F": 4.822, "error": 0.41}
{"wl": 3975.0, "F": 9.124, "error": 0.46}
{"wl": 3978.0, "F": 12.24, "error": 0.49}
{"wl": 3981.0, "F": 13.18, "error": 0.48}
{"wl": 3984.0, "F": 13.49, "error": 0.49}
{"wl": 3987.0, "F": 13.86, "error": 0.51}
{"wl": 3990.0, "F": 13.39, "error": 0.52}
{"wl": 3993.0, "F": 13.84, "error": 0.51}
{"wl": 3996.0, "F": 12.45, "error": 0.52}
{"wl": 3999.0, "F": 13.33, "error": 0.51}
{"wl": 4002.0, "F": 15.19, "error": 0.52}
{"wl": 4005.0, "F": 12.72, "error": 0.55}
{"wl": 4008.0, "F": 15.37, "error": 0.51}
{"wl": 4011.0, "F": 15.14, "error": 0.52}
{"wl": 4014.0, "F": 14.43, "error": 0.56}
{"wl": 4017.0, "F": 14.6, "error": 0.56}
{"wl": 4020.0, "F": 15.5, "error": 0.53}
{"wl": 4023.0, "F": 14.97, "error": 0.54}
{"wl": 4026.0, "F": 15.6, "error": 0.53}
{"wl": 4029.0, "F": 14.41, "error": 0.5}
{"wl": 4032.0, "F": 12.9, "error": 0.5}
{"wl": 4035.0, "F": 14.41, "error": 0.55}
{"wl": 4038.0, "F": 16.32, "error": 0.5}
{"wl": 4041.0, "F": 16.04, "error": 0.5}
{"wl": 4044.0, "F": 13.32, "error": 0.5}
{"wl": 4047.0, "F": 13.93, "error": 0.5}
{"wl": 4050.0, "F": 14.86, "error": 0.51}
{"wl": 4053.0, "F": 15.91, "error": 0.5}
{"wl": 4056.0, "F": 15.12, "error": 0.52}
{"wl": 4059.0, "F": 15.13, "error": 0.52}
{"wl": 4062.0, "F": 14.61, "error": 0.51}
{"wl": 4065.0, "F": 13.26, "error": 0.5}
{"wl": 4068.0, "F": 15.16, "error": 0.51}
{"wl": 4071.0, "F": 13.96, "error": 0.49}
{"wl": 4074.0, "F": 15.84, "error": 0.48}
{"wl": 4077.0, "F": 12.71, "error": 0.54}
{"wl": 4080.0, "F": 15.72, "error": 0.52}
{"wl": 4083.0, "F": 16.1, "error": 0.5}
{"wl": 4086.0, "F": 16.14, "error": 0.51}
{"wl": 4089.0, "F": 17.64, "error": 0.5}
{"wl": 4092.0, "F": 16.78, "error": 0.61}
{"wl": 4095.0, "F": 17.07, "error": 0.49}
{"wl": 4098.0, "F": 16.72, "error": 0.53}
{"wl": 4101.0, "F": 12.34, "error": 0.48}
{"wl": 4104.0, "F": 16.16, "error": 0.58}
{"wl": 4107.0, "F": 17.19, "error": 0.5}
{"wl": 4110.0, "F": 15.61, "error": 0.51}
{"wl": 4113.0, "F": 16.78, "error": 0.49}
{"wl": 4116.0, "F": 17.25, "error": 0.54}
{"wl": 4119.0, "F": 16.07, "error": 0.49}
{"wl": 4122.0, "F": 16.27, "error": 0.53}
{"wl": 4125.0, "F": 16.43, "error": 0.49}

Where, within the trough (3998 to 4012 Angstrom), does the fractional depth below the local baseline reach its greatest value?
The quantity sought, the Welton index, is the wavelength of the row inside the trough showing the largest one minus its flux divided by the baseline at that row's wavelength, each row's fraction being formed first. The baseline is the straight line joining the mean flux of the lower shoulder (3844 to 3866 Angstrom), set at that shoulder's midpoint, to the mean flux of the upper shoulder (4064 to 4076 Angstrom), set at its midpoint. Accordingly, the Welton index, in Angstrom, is 4005.0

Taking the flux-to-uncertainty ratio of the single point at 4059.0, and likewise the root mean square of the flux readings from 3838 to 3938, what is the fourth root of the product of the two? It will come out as 4.13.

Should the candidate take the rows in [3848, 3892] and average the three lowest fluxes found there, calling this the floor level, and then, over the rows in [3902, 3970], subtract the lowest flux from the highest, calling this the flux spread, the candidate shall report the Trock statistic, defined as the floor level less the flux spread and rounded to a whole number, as -2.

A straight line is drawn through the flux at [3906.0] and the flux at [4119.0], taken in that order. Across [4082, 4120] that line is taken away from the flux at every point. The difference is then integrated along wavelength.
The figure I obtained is 31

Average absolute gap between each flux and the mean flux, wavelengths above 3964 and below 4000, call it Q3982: 3.7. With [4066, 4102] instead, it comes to 1.3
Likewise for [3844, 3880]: 1.0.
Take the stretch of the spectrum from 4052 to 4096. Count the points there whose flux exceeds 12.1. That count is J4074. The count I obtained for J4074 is 15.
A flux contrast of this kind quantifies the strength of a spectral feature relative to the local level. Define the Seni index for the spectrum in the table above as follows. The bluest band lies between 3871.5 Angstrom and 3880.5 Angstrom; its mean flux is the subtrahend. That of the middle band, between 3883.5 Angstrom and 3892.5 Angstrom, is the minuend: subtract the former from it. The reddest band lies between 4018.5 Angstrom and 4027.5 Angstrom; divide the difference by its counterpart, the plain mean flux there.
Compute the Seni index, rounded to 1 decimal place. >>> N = 0.0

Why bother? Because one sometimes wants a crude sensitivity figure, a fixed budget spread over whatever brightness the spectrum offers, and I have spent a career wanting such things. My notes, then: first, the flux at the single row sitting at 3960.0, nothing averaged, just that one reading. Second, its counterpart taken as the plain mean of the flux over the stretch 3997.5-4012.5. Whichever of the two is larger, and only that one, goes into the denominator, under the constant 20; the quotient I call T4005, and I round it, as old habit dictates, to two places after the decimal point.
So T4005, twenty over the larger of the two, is 1.39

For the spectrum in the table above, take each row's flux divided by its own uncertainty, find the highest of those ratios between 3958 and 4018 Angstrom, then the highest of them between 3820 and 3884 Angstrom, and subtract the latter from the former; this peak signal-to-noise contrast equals 5.4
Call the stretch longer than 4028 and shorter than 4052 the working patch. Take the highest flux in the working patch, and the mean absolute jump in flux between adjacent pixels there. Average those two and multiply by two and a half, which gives 22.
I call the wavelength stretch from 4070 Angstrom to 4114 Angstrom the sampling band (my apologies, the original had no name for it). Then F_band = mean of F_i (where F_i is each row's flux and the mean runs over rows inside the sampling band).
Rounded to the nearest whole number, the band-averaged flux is 16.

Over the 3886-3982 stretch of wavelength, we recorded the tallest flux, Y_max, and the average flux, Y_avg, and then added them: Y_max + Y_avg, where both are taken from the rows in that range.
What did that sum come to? 21.9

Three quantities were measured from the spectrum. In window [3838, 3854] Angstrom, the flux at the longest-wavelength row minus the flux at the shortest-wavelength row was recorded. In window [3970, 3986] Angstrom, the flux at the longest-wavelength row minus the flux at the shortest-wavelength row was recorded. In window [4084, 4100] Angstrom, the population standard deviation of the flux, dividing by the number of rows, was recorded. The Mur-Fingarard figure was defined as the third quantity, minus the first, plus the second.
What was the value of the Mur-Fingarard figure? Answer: 5.4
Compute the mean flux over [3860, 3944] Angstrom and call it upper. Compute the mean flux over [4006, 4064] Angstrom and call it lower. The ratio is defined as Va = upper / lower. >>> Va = 0.62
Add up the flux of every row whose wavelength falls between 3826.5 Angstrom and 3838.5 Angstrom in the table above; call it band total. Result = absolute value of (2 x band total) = 61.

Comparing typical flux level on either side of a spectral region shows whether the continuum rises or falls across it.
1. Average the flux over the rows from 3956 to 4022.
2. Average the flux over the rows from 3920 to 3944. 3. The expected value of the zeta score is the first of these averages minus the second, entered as 6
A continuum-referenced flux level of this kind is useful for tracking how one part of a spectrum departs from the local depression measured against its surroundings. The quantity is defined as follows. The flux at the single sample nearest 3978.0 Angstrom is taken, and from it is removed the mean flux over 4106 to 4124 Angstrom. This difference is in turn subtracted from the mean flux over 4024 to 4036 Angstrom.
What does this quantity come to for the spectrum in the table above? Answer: 18.6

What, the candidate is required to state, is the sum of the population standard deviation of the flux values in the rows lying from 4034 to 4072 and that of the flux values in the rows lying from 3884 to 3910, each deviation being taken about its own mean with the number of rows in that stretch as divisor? 2.0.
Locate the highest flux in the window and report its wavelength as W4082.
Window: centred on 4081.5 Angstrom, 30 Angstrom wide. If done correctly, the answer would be 4089.0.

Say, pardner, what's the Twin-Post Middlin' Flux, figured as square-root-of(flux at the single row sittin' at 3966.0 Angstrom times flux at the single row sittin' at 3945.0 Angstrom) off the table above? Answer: 5.4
